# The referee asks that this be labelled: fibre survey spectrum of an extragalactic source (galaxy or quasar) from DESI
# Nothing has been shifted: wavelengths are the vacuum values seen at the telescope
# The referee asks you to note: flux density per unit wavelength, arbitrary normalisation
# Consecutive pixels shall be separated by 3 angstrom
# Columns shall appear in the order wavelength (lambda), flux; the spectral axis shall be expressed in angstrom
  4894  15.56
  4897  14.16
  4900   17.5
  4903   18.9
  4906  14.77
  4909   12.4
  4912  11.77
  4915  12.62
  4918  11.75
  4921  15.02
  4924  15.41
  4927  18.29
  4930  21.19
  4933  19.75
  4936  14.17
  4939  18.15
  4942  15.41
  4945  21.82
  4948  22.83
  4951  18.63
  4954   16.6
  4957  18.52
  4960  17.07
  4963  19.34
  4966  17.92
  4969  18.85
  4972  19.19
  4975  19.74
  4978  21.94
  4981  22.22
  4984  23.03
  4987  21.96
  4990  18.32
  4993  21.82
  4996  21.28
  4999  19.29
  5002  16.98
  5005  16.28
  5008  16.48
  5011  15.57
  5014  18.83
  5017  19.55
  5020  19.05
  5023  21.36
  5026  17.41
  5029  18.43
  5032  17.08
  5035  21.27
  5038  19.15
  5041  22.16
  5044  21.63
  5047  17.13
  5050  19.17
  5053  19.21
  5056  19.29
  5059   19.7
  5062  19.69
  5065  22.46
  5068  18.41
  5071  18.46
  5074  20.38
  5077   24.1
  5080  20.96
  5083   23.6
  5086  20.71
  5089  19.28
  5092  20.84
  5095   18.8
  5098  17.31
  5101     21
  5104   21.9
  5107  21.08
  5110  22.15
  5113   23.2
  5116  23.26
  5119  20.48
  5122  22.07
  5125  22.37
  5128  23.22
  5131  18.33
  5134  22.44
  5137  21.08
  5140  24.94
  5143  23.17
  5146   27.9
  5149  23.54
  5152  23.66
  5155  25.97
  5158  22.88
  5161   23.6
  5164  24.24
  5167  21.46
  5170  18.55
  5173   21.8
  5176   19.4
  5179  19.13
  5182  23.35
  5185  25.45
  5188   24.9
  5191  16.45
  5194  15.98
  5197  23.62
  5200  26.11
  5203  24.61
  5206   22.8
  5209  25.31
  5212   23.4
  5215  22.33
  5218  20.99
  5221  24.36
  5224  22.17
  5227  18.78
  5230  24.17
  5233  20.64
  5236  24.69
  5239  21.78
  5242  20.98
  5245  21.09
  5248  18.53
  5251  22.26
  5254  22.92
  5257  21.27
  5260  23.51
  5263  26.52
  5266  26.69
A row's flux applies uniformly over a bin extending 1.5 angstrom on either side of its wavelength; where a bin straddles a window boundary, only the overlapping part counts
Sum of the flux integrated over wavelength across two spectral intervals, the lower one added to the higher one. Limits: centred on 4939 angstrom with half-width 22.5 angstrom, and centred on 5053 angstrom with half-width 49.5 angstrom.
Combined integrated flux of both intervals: 2728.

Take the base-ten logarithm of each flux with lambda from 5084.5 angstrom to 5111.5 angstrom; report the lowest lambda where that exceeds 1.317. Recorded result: 5092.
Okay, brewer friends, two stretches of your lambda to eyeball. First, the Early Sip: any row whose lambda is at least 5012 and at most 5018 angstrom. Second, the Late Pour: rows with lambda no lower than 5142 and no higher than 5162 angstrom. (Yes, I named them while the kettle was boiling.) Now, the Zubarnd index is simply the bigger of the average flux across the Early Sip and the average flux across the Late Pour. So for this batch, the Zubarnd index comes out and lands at 24.4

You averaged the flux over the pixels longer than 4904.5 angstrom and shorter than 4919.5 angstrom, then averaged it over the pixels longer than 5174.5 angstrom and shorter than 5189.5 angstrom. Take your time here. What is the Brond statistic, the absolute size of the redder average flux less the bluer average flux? 10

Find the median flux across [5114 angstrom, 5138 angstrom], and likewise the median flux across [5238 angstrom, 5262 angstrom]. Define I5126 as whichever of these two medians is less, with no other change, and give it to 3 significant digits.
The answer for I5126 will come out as 21.5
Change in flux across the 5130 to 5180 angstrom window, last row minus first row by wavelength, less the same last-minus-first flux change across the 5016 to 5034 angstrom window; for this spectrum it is 3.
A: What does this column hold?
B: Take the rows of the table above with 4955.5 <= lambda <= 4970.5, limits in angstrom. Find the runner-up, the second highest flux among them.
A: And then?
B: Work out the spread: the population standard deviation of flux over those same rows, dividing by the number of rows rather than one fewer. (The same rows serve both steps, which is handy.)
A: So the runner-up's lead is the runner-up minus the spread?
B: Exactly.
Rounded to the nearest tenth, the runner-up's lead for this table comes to 18.1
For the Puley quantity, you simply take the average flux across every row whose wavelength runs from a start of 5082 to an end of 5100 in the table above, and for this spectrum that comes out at 20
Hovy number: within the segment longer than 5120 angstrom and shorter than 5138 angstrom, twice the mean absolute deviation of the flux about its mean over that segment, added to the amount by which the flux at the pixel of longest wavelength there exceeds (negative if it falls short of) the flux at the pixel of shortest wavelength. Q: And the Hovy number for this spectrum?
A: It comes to 1.5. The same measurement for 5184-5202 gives 8.5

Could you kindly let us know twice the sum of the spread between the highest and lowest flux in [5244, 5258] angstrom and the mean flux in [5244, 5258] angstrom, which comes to 51.2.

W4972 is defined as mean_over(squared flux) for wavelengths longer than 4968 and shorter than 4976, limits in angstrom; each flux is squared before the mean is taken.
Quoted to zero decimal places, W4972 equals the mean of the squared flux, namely 371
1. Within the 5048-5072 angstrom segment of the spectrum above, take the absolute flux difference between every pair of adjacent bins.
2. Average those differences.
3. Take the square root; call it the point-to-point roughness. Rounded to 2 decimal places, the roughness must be 1.03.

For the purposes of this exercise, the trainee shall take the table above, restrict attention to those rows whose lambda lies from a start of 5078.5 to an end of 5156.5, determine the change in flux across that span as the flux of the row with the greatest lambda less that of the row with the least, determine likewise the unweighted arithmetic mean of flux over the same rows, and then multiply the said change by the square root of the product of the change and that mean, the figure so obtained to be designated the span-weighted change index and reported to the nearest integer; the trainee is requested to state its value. 53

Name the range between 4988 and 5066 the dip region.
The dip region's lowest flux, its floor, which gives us 15.57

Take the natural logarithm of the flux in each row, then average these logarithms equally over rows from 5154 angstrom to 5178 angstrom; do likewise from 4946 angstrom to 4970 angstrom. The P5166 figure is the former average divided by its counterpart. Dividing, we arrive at 1.06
